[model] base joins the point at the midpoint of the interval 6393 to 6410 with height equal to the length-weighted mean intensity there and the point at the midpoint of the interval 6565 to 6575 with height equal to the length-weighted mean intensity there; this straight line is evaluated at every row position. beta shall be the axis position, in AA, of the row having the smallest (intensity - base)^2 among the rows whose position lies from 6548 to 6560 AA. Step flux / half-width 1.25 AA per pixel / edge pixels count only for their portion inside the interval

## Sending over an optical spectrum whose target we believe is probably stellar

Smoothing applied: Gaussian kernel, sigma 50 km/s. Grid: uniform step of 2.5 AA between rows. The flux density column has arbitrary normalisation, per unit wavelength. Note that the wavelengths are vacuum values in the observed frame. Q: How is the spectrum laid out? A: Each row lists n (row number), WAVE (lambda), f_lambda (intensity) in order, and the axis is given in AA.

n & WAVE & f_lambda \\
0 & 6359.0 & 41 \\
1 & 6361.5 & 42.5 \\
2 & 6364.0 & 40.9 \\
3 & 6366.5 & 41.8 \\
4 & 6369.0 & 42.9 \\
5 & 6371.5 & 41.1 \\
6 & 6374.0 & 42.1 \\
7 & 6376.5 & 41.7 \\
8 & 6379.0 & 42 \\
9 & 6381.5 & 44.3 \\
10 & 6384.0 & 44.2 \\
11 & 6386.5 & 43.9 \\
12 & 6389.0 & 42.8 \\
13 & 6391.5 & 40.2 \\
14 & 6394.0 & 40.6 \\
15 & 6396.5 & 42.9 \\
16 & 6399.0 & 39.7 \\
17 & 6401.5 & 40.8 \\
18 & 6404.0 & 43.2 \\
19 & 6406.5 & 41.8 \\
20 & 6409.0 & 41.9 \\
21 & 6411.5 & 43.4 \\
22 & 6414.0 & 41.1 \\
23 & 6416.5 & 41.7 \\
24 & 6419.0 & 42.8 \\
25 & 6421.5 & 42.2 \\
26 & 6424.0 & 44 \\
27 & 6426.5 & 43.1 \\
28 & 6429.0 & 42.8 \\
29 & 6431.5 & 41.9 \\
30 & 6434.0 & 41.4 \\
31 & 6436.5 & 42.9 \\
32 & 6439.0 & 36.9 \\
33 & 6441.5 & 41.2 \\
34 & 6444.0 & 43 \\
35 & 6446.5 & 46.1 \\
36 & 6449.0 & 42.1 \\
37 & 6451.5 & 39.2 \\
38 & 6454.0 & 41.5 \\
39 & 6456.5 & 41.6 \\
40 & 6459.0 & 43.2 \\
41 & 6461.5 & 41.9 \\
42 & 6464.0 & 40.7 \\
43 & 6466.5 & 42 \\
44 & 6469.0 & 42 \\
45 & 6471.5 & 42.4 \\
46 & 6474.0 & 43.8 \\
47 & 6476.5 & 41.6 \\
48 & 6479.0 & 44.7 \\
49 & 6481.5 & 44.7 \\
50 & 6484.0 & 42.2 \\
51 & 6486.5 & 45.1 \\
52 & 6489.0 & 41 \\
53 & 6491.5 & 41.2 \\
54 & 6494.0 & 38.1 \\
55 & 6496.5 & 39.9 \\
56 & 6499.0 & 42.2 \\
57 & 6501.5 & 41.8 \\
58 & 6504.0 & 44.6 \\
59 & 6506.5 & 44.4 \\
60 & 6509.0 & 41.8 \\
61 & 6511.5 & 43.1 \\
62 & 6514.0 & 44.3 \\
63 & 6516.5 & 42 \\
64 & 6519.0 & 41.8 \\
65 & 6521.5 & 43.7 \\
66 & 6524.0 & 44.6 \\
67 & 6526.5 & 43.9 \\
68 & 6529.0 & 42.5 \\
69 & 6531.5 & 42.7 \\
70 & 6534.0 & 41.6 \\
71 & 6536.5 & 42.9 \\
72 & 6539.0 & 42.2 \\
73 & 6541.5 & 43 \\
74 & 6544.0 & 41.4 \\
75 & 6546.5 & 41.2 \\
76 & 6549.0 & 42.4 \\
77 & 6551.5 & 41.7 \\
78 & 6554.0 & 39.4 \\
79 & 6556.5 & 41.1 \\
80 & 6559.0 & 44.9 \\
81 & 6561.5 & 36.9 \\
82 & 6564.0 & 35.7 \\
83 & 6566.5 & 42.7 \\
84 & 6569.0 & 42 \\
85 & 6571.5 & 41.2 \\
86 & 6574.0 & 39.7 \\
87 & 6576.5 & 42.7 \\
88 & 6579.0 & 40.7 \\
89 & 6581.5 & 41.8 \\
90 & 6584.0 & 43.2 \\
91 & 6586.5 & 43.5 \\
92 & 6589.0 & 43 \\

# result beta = 6556.5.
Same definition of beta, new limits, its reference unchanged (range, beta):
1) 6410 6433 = 6416.5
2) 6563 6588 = 6571.5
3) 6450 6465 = 6454.0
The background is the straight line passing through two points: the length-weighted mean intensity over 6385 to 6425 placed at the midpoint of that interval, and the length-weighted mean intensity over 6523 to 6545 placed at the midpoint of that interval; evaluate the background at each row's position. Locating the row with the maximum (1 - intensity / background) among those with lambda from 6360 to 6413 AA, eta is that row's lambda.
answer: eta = 6399.0 AA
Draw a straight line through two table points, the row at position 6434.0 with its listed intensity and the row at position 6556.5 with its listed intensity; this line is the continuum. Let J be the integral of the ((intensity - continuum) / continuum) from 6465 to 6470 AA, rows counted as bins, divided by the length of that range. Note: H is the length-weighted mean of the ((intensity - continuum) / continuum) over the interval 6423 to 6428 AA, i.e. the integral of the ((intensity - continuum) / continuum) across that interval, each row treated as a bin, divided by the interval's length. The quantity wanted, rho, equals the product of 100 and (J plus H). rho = 6.5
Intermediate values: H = 0.050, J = 0.015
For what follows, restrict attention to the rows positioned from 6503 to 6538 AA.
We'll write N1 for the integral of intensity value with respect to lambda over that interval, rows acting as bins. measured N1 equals 1509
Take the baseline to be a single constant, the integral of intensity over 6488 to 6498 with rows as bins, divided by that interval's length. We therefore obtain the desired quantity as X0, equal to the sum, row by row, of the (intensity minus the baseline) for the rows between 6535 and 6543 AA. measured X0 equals 7.9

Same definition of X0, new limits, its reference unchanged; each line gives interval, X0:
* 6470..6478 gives 7.6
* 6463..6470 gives 4.5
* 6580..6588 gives 8.3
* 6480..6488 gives 11.8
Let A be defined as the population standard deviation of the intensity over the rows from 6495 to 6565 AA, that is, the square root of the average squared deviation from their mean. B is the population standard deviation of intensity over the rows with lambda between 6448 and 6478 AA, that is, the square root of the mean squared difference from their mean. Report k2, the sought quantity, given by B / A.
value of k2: 0.5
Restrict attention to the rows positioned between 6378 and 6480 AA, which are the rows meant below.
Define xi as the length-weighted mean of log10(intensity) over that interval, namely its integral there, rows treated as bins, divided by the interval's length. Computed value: 1.62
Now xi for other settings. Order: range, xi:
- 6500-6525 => 1.64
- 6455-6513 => 1.63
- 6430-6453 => 1.62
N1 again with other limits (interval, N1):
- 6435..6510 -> 3159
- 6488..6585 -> 4059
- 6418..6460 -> 1768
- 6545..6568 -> 936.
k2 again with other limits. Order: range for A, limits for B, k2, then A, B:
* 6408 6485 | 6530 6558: 0.6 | 1.63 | 0.99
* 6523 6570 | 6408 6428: 0.4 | 2.24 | 0.91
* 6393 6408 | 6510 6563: 1.4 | 1.26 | 1.75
